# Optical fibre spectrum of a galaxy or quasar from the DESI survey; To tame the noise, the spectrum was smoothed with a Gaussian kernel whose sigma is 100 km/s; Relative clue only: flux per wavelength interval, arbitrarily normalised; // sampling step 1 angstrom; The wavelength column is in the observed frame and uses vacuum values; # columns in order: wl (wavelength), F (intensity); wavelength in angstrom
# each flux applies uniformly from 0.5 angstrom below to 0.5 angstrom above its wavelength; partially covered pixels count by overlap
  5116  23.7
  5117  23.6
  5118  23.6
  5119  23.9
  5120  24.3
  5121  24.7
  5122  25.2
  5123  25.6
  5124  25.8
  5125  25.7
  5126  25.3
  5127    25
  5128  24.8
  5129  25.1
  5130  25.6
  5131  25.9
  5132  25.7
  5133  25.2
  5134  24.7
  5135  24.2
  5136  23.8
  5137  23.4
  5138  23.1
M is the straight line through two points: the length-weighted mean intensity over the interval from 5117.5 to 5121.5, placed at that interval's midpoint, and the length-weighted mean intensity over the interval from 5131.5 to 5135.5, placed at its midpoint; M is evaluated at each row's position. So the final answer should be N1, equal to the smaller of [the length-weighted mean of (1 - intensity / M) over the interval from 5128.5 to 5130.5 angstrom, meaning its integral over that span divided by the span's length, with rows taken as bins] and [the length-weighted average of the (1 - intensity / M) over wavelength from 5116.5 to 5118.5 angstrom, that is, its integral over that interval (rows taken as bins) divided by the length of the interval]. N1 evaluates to -0.03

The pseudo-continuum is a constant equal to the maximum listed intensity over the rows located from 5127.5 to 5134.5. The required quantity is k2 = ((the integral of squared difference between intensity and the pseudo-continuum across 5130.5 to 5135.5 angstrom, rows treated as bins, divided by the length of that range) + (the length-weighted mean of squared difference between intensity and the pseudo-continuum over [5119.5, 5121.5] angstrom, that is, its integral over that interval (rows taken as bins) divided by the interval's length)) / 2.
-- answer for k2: 1.49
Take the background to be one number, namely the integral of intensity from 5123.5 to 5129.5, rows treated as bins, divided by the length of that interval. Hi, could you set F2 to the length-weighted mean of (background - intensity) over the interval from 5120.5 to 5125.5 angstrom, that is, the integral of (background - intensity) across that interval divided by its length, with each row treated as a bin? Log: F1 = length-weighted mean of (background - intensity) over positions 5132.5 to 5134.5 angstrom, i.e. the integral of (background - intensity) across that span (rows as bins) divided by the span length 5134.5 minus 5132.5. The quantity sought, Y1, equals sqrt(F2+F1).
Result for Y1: 0.5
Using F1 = 0.33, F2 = -0.1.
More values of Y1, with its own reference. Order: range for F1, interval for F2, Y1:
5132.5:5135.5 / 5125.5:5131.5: 0.8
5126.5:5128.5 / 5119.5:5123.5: 0.8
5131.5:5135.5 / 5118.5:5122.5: 1.0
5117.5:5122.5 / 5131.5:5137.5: 1.3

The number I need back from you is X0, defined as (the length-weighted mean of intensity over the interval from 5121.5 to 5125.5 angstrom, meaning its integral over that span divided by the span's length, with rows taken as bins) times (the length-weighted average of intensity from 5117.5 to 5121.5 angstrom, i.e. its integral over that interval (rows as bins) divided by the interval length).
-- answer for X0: 617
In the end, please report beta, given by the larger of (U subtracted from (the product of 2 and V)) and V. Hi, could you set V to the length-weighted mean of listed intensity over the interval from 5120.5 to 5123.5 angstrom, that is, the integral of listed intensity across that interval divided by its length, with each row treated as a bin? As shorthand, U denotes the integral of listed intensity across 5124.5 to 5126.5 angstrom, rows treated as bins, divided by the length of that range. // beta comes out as 25.2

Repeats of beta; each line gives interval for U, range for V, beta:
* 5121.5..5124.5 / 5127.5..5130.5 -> 25.2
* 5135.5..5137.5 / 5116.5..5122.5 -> 24.8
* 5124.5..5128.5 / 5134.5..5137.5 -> 23.8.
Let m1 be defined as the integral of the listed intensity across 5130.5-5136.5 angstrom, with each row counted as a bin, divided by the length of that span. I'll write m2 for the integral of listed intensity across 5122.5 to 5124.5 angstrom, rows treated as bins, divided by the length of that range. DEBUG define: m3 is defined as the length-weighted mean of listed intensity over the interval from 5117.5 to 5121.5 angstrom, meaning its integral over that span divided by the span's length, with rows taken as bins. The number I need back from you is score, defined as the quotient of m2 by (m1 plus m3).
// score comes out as 0.524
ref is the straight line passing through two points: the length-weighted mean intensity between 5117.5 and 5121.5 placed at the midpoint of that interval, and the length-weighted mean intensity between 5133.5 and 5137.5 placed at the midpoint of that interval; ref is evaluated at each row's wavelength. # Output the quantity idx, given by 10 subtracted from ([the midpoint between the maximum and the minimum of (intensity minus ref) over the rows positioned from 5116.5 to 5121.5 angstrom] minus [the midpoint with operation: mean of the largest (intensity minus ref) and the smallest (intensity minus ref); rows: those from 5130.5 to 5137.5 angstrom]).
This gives -10.6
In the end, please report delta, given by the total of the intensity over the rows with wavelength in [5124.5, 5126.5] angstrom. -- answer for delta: 51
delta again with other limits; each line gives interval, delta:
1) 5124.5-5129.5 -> 126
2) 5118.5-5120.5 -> 48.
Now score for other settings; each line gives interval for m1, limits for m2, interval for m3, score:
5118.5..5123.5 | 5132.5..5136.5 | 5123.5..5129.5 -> 0.489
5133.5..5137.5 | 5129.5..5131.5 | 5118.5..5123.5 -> 0.528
